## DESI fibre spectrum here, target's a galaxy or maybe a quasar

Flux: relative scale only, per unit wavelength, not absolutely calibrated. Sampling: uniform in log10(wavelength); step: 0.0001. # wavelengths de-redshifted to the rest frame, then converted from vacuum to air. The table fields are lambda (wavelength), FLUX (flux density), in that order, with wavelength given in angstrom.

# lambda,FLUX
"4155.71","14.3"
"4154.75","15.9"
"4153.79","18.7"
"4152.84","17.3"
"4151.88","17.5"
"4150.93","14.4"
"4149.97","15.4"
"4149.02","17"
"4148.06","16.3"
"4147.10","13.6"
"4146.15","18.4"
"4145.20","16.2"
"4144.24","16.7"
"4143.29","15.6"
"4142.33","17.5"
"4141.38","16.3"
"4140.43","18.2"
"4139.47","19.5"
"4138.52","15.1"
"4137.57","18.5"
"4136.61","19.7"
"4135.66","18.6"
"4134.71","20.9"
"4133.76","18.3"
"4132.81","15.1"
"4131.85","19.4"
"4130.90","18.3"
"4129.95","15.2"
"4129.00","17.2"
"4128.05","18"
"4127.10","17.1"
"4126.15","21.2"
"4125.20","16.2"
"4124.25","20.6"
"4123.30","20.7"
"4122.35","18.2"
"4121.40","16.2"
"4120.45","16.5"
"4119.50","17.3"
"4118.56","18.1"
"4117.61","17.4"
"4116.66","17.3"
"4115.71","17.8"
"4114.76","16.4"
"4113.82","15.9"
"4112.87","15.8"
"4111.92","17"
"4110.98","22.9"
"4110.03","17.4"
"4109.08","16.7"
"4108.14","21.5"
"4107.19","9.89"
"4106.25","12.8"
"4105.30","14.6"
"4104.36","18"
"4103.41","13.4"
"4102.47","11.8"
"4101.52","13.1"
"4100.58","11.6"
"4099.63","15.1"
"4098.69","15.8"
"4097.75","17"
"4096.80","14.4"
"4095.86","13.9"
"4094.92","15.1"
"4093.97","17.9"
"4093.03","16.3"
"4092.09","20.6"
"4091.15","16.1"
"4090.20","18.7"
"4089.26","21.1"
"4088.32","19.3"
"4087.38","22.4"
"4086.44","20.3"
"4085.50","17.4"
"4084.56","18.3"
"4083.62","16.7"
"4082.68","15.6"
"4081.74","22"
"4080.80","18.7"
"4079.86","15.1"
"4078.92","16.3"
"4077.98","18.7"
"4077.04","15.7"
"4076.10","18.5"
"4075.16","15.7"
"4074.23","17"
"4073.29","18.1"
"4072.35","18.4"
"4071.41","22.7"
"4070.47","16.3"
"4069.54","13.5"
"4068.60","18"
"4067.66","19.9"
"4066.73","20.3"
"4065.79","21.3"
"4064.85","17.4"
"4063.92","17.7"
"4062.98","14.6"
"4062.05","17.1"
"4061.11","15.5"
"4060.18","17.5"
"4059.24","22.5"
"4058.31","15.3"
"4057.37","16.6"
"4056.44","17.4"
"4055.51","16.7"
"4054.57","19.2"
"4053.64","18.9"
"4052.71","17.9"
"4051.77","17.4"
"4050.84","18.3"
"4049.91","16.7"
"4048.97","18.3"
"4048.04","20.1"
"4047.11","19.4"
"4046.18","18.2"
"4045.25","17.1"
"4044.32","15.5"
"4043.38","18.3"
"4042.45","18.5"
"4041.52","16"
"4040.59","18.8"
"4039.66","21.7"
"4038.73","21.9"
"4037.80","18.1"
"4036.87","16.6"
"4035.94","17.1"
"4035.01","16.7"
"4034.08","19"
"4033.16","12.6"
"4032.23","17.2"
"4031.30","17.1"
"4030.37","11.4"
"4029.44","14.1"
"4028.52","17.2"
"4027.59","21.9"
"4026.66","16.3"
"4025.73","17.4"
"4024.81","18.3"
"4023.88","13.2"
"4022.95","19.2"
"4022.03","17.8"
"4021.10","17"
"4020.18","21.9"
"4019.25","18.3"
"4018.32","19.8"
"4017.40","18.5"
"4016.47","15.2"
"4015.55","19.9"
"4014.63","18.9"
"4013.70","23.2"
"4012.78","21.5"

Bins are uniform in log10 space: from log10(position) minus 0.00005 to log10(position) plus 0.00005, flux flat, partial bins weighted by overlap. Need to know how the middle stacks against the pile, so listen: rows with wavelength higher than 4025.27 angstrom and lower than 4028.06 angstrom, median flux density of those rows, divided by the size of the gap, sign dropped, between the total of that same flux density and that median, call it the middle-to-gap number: 0.455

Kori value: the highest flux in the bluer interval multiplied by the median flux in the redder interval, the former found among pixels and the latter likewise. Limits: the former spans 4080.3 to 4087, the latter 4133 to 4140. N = 409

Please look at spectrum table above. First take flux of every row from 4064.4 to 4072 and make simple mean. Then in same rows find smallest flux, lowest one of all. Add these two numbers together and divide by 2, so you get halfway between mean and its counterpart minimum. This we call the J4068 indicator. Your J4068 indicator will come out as 16.1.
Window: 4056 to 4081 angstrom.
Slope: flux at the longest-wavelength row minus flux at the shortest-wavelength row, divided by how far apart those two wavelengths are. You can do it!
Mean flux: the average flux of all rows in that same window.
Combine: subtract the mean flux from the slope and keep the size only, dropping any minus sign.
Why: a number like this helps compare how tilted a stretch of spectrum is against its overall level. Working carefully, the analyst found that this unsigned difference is 17.6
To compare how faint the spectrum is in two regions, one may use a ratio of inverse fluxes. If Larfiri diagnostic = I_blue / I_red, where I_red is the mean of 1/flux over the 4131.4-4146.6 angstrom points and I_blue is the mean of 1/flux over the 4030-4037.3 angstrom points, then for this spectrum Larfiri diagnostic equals 1.13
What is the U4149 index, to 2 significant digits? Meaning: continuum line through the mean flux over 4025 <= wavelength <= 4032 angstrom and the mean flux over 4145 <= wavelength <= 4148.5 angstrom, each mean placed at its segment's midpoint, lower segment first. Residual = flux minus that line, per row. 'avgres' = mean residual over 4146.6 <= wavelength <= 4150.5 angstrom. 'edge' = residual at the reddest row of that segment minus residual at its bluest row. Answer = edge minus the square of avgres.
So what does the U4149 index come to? 1.5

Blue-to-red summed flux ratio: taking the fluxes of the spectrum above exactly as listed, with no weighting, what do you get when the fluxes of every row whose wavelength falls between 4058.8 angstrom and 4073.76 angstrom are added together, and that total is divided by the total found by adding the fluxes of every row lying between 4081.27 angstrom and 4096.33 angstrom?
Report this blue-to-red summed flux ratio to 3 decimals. 0.997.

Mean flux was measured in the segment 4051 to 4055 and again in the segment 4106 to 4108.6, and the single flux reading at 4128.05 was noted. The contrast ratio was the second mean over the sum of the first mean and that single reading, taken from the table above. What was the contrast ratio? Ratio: 0.41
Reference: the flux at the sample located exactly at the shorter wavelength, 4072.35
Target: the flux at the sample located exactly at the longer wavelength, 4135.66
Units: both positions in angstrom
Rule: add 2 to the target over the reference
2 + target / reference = 3.01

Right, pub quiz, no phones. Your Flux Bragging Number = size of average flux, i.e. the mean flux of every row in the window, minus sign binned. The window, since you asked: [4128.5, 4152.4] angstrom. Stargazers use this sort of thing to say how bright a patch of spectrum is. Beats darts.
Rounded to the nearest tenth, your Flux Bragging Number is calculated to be 17.2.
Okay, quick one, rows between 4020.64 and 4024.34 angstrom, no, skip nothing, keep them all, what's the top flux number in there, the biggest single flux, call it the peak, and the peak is 19.2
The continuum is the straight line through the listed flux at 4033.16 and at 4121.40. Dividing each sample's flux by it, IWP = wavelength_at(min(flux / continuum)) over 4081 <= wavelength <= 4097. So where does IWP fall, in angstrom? 4095.86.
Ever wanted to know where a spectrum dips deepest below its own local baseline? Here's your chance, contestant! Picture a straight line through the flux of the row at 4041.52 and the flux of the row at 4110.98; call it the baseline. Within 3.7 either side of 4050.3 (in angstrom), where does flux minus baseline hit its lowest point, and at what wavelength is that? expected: 4049.91 angstrom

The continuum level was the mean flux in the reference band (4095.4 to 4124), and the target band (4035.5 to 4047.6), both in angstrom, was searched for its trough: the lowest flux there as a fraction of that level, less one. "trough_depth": -0.04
